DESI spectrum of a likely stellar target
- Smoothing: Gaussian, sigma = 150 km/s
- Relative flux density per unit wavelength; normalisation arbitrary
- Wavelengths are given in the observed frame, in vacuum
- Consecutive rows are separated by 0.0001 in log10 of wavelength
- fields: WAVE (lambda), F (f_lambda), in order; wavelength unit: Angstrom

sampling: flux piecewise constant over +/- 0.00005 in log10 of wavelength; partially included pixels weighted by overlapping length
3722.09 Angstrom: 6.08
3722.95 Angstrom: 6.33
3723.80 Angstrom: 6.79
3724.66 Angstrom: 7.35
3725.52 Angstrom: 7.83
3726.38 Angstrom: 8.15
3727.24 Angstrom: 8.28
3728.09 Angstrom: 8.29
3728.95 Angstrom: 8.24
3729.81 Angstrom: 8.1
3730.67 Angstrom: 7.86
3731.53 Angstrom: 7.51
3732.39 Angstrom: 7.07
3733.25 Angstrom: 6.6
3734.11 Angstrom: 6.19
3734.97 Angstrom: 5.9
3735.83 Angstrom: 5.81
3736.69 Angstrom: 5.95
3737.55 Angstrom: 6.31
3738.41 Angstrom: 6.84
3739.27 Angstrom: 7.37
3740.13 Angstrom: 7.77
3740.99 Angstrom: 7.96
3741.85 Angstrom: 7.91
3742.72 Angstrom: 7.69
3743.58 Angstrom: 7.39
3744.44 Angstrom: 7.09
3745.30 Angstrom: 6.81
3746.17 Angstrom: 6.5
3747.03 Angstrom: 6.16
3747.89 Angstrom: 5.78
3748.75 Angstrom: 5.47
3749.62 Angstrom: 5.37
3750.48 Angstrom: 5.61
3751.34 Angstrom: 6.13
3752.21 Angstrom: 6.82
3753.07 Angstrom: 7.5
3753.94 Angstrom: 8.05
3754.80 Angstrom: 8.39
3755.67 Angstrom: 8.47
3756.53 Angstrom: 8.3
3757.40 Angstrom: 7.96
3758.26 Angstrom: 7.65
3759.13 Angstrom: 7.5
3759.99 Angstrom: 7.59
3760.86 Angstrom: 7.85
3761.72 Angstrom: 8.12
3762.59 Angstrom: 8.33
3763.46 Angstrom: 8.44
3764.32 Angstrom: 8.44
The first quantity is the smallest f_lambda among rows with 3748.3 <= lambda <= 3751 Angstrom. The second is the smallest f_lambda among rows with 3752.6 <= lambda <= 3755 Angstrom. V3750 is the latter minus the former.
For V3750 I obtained 2.1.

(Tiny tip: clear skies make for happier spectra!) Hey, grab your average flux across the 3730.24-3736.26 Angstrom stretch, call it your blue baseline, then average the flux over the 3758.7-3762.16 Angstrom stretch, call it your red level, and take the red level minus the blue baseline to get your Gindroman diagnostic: 1.1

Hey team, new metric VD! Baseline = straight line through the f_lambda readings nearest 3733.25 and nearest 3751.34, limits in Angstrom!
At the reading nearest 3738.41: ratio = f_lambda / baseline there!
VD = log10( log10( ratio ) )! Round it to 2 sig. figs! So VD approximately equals -1.6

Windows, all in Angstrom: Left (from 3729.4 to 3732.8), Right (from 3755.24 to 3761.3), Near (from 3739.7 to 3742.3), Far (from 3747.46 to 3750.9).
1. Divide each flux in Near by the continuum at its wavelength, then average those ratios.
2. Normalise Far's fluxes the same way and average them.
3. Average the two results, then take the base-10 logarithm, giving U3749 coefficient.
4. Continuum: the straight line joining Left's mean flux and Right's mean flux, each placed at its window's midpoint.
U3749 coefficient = -0.063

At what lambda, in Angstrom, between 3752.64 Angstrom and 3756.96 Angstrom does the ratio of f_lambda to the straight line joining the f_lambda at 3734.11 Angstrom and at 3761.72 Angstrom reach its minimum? 3753.07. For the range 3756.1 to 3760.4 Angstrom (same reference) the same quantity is 3759.13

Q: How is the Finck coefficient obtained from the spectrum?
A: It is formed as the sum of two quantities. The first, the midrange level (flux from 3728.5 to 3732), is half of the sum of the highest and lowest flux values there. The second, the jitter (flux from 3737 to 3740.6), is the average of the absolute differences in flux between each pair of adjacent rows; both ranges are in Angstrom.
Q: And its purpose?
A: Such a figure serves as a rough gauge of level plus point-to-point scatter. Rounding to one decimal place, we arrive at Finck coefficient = 8.4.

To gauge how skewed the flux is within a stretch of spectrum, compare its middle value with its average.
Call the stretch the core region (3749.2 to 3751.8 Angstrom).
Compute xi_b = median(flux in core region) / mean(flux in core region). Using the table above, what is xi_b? 0.98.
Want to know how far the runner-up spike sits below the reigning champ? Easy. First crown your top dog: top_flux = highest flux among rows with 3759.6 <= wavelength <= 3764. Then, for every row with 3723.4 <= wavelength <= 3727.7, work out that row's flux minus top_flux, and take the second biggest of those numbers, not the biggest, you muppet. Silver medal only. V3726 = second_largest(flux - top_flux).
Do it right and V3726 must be -0.29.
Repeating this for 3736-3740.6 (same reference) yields -1.07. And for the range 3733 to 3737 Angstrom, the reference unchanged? -2.25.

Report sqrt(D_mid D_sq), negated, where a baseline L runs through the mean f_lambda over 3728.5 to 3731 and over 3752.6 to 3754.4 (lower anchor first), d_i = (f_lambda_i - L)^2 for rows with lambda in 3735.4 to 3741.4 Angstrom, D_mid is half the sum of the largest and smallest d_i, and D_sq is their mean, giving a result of -2.1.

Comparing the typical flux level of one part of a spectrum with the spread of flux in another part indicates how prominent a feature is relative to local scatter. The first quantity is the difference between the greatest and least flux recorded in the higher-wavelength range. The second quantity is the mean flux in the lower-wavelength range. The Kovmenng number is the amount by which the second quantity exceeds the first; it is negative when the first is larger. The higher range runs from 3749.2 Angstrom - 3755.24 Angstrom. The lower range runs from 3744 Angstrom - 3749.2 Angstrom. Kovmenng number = 3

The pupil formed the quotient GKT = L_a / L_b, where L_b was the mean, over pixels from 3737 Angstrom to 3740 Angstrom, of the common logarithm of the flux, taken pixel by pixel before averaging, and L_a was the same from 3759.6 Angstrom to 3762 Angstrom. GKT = 1.07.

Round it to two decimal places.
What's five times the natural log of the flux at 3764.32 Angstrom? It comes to 10.66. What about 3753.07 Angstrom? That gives 10.07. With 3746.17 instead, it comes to 9.36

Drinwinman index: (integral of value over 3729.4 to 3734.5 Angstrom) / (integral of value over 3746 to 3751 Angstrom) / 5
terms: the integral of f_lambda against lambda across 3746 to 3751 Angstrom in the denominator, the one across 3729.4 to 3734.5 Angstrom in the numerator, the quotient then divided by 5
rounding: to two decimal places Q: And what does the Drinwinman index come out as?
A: 0.25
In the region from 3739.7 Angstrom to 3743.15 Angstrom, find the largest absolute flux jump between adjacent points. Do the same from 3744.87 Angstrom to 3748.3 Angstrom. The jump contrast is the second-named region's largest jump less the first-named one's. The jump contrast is 0.16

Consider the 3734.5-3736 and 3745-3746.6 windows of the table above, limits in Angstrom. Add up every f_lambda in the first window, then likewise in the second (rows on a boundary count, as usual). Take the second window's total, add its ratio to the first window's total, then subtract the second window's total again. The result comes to 1.1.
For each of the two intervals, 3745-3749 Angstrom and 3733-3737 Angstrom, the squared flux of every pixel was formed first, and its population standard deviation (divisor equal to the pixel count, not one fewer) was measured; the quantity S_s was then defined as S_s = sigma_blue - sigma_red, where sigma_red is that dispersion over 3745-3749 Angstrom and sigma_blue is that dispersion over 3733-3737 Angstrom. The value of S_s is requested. -2.4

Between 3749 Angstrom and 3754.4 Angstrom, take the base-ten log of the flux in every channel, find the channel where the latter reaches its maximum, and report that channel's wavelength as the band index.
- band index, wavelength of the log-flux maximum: 3753.94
